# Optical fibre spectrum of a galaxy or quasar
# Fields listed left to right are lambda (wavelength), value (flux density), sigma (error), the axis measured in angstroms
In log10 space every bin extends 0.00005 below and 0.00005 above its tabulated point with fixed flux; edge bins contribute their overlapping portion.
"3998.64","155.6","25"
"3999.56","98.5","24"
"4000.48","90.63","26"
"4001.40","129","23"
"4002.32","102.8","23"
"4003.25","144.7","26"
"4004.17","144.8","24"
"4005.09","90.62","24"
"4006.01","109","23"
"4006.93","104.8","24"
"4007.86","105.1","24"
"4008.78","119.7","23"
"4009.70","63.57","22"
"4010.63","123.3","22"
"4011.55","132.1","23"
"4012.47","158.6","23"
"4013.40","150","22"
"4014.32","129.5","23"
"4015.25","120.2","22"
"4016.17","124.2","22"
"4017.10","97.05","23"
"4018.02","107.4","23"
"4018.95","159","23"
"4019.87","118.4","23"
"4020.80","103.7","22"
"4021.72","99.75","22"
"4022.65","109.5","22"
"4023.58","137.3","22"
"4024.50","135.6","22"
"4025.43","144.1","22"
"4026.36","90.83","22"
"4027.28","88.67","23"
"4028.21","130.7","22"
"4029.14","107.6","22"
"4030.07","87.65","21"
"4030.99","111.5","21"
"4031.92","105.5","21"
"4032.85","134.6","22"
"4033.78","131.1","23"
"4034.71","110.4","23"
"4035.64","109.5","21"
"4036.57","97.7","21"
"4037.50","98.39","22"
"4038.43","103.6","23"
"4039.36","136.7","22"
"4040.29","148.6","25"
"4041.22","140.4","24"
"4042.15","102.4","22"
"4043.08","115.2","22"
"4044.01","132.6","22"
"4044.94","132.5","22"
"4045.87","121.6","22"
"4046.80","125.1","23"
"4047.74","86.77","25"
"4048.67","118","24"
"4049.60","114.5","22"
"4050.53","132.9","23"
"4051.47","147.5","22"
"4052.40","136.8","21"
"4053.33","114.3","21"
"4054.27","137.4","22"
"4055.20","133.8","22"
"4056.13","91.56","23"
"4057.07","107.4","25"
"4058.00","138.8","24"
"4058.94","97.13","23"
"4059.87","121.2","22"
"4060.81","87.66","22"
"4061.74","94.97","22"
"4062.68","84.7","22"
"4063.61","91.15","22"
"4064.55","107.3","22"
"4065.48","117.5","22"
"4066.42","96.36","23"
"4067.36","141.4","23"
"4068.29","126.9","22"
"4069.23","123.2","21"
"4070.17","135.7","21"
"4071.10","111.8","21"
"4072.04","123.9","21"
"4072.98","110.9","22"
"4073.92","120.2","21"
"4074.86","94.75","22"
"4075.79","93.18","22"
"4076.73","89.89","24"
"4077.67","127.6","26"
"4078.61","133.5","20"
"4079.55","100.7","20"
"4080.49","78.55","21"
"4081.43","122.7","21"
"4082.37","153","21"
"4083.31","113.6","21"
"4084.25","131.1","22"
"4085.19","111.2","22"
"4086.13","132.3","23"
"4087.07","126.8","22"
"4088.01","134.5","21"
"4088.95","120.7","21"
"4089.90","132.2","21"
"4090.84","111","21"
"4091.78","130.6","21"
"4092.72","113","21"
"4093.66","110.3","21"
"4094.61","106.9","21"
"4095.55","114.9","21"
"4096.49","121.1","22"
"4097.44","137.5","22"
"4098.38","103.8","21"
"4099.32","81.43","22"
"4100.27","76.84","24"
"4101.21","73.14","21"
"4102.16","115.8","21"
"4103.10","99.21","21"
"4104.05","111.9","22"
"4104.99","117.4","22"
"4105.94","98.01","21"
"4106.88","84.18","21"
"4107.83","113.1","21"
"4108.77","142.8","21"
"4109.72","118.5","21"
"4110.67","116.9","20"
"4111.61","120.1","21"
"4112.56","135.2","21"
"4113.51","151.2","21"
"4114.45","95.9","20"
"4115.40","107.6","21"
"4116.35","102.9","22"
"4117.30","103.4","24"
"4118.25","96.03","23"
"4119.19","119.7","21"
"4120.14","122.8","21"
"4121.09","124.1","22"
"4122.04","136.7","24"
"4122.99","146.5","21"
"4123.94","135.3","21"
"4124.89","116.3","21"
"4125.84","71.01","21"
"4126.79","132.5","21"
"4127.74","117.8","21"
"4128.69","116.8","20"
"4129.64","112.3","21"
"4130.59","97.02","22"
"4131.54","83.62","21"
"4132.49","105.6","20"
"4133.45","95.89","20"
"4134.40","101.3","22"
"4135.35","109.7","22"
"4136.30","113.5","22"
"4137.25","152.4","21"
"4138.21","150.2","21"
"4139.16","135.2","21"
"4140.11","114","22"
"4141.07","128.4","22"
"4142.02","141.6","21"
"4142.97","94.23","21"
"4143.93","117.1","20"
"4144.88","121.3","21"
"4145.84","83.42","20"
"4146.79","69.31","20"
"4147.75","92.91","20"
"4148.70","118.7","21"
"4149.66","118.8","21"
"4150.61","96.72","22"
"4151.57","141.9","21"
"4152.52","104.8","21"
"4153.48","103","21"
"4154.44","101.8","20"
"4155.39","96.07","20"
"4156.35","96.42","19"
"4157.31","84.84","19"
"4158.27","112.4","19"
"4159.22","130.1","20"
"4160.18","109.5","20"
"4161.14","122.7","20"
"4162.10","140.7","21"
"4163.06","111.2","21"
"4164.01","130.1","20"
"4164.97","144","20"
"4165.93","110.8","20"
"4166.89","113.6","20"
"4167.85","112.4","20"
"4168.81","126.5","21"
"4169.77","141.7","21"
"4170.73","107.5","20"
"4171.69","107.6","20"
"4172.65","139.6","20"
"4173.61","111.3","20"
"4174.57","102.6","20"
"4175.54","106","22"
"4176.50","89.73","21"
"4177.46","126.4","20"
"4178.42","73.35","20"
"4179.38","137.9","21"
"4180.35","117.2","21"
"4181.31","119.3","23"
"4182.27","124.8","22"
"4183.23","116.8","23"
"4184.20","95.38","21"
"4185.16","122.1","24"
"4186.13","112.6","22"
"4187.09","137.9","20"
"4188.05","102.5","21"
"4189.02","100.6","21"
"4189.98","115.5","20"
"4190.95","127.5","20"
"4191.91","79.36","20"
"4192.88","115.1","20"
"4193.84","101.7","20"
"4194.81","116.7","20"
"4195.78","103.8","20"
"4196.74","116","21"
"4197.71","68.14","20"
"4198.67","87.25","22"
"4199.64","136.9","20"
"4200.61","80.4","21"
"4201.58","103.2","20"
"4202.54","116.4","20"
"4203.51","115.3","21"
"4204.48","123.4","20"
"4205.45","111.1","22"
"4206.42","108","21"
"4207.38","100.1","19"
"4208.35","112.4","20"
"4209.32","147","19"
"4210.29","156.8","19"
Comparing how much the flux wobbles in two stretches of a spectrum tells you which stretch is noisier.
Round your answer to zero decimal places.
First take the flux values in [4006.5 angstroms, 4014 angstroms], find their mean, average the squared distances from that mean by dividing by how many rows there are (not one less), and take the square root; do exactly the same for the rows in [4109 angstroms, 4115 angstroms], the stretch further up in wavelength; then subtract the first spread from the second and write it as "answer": -11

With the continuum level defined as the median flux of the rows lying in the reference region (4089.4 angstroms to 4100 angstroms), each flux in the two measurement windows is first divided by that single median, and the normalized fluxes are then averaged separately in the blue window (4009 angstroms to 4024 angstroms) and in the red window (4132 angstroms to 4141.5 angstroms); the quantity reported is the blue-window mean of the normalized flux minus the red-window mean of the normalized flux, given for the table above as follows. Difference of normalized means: 0.00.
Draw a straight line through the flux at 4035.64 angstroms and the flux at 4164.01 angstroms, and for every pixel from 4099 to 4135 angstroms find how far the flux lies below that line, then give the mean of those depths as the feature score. 12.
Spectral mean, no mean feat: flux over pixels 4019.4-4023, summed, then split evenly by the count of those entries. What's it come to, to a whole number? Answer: 108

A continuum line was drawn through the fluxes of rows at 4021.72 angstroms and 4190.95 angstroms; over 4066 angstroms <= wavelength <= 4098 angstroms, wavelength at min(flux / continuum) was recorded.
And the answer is 4080.49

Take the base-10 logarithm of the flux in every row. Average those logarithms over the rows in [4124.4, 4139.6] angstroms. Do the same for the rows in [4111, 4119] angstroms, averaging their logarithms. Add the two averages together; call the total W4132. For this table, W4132 4.10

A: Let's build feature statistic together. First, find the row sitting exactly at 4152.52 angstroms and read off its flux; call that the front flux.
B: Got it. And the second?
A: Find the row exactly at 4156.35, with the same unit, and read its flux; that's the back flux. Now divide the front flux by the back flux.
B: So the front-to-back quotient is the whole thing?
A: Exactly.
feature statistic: 1.09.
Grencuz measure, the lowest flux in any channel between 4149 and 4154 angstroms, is 96.72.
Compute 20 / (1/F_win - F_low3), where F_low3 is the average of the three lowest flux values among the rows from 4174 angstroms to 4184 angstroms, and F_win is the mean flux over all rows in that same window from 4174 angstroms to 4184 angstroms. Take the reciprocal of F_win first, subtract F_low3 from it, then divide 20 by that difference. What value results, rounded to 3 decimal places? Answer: -0.226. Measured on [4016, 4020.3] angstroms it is -0.186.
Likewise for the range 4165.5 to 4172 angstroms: -0.184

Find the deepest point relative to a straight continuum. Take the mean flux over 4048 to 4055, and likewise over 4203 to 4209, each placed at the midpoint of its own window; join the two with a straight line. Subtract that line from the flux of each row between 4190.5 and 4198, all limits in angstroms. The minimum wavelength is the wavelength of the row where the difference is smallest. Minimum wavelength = 4197.71 angstroms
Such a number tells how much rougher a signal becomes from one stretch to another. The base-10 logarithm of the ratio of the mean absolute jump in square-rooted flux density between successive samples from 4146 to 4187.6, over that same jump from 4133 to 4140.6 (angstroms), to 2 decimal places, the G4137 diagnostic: 0.17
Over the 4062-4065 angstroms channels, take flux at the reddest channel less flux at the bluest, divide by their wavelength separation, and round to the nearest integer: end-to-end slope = 12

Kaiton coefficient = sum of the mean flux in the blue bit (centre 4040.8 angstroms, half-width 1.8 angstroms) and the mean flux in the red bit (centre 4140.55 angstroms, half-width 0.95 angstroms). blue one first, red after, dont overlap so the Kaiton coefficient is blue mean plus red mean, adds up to 253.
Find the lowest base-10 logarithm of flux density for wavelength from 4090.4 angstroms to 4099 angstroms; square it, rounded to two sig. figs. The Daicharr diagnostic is 4.1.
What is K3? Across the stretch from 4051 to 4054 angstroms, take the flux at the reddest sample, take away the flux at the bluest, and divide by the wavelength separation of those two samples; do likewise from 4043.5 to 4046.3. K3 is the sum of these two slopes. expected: -24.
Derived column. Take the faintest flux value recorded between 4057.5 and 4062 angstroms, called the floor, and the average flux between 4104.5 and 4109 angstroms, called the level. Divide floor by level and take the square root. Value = 0.89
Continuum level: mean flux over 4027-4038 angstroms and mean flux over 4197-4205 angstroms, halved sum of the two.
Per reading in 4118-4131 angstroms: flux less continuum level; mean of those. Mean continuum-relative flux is 11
